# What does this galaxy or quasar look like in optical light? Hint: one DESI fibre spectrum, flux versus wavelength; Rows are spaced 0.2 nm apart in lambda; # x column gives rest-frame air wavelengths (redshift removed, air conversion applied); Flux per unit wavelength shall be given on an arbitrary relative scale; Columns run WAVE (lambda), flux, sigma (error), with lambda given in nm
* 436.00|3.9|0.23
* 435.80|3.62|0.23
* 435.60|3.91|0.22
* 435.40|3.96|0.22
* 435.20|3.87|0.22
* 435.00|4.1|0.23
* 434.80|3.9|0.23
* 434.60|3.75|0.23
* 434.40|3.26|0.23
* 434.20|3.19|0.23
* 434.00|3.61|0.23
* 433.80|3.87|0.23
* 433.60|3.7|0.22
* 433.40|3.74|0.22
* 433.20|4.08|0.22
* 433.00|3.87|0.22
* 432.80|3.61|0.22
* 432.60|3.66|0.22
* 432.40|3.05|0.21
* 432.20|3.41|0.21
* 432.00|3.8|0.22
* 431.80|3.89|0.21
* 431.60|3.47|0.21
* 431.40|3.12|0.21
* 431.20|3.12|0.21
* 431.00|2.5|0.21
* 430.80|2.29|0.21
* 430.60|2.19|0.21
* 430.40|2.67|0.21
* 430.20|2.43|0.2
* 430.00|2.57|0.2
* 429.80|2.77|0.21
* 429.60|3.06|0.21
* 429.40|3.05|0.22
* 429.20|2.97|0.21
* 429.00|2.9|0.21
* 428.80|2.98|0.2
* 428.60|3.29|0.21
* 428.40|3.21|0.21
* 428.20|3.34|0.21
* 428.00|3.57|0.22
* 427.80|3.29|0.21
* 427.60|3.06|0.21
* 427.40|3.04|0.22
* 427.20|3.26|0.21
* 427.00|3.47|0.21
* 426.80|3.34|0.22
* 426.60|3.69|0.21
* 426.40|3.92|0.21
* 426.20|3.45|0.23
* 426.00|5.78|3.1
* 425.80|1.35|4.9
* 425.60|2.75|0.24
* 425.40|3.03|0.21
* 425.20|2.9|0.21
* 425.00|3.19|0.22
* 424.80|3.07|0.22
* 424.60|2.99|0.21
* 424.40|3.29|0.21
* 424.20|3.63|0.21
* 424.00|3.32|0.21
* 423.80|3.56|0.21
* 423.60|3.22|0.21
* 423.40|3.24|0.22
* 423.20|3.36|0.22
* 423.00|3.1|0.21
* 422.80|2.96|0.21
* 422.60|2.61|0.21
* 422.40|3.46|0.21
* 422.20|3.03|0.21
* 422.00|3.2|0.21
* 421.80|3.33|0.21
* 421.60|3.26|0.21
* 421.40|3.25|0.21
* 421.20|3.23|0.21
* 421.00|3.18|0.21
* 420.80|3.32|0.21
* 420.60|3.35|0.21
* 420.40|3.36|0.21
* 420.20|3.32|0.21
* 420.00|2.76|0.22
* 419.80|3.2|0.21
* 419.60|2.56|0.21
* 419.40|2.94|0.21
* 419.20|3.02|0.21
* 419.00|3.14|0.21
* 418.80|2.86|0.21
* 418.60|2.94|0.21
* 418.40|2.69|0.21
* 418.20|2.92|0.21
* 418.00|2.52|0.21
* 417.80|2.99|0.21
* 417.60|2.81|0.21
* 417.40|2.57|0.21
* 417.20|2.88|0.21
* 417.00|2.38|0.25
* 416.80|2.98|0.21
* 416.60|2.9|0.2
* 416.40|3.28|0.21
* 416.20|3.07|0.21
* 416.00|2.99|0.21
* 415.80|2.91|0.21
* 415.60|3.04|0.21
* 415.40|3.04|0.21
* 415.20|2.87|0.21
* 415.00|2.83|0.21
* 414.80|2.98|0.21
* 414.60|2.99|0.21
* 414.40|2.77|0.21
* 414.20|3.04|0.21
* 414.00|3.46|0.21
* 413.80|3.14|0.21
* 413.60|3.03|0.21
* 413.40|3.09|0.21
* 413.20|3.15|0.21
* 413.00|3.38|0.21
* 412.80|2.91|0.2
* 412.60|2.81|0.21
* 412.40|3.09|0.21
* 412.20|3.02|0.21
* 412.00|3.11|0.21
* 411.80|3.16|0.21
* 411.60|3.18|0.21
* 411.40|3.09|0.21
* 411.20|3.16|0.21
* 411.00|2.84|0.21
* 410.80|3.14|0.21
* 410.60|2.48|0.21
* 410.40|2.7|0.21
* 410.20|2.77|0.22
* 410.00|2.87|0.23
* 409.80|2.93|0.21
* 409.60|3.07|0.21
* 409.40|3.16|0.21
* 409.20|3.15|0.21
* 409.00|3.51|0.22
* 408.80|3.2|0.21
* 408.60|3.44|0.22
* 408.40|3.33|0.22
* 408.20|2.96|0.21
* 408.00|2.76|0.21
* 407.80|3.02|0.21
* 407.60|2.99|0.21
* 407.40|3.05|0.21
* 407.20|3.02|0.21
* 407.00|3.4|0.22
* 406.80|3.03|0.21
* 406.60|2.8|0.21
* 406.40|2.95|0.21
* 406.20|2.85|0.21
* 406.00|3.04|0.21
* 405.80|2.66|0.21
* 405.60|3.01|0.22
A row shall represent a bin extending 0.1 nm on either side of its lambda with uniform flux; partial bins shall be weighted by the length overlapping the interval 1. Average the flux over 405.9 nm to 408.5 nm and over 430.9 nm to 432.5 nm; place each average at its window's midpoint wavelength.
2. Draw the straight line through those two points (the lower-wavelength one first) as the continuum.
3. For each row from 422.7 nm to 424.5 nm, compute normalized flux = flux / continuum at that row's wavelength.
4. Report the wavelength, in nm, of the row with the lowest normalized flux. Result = 422.80 nm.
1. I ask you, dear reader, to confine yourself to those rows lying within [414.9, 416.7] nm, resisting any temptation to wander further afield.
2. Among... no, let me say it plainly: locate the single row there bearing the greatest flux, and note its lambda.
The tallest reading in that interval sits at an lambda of 416.40 nm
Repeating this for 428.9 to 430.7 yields 429.60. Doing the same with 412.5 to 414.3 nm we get 414.00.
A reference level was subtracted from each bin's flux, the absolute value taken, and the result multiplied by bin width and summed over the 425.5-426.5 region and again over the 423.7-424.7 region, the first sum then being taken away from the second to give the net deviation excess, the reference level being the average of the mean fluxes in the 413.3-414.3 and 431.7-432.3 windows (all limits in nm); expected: -0.92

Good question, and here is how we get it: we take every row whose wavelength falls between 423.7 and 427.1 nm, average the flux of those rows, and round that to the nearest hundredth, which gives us 3.34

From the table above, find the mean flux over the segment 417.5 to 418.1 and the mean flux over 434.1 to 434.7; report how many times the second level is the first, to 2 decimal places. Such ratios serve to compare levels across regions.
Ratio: 1.23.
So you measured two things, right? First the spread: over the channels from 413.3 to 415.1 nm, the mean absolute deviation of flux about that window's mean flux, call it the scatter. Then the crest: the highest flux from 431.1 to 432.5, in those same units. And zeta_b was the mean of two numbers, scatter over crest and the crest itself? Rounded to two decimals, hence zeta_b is 1.96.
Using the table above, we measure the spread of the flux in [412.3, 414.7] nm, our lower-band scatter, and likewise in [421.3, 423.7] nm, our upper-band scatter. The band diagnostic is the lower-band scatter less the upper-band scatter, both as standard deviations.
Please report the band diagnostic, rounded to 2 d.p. -0.02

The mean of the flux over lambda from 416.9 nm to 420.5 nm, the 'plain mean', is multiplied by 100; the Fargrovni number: 288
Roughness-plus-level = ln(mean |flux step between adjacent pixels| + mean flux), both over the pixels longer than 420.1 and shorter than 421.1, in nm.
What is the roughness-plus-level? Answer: 1.21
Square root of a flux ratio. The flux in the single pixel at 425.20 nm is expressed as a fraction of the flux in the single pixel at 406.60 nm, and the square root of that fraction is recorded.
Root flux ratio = 1.02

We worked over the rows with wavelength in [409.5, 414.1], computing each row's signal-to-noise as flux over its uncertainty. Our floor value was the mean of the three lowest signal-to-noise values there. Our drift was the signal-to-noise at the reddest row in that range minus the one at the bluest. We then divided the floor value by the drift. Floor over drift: 7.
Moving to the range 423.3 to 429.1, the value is -5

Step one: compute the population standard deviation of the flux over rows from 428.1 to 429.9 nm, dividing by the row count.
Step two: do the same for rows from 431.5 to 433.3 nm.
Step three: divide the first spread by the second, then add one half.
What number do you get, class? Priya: 1.10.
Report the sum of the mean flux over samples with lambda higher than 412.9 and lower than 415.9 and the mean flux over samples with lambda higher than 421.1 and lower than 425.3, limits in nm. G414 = 6.25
